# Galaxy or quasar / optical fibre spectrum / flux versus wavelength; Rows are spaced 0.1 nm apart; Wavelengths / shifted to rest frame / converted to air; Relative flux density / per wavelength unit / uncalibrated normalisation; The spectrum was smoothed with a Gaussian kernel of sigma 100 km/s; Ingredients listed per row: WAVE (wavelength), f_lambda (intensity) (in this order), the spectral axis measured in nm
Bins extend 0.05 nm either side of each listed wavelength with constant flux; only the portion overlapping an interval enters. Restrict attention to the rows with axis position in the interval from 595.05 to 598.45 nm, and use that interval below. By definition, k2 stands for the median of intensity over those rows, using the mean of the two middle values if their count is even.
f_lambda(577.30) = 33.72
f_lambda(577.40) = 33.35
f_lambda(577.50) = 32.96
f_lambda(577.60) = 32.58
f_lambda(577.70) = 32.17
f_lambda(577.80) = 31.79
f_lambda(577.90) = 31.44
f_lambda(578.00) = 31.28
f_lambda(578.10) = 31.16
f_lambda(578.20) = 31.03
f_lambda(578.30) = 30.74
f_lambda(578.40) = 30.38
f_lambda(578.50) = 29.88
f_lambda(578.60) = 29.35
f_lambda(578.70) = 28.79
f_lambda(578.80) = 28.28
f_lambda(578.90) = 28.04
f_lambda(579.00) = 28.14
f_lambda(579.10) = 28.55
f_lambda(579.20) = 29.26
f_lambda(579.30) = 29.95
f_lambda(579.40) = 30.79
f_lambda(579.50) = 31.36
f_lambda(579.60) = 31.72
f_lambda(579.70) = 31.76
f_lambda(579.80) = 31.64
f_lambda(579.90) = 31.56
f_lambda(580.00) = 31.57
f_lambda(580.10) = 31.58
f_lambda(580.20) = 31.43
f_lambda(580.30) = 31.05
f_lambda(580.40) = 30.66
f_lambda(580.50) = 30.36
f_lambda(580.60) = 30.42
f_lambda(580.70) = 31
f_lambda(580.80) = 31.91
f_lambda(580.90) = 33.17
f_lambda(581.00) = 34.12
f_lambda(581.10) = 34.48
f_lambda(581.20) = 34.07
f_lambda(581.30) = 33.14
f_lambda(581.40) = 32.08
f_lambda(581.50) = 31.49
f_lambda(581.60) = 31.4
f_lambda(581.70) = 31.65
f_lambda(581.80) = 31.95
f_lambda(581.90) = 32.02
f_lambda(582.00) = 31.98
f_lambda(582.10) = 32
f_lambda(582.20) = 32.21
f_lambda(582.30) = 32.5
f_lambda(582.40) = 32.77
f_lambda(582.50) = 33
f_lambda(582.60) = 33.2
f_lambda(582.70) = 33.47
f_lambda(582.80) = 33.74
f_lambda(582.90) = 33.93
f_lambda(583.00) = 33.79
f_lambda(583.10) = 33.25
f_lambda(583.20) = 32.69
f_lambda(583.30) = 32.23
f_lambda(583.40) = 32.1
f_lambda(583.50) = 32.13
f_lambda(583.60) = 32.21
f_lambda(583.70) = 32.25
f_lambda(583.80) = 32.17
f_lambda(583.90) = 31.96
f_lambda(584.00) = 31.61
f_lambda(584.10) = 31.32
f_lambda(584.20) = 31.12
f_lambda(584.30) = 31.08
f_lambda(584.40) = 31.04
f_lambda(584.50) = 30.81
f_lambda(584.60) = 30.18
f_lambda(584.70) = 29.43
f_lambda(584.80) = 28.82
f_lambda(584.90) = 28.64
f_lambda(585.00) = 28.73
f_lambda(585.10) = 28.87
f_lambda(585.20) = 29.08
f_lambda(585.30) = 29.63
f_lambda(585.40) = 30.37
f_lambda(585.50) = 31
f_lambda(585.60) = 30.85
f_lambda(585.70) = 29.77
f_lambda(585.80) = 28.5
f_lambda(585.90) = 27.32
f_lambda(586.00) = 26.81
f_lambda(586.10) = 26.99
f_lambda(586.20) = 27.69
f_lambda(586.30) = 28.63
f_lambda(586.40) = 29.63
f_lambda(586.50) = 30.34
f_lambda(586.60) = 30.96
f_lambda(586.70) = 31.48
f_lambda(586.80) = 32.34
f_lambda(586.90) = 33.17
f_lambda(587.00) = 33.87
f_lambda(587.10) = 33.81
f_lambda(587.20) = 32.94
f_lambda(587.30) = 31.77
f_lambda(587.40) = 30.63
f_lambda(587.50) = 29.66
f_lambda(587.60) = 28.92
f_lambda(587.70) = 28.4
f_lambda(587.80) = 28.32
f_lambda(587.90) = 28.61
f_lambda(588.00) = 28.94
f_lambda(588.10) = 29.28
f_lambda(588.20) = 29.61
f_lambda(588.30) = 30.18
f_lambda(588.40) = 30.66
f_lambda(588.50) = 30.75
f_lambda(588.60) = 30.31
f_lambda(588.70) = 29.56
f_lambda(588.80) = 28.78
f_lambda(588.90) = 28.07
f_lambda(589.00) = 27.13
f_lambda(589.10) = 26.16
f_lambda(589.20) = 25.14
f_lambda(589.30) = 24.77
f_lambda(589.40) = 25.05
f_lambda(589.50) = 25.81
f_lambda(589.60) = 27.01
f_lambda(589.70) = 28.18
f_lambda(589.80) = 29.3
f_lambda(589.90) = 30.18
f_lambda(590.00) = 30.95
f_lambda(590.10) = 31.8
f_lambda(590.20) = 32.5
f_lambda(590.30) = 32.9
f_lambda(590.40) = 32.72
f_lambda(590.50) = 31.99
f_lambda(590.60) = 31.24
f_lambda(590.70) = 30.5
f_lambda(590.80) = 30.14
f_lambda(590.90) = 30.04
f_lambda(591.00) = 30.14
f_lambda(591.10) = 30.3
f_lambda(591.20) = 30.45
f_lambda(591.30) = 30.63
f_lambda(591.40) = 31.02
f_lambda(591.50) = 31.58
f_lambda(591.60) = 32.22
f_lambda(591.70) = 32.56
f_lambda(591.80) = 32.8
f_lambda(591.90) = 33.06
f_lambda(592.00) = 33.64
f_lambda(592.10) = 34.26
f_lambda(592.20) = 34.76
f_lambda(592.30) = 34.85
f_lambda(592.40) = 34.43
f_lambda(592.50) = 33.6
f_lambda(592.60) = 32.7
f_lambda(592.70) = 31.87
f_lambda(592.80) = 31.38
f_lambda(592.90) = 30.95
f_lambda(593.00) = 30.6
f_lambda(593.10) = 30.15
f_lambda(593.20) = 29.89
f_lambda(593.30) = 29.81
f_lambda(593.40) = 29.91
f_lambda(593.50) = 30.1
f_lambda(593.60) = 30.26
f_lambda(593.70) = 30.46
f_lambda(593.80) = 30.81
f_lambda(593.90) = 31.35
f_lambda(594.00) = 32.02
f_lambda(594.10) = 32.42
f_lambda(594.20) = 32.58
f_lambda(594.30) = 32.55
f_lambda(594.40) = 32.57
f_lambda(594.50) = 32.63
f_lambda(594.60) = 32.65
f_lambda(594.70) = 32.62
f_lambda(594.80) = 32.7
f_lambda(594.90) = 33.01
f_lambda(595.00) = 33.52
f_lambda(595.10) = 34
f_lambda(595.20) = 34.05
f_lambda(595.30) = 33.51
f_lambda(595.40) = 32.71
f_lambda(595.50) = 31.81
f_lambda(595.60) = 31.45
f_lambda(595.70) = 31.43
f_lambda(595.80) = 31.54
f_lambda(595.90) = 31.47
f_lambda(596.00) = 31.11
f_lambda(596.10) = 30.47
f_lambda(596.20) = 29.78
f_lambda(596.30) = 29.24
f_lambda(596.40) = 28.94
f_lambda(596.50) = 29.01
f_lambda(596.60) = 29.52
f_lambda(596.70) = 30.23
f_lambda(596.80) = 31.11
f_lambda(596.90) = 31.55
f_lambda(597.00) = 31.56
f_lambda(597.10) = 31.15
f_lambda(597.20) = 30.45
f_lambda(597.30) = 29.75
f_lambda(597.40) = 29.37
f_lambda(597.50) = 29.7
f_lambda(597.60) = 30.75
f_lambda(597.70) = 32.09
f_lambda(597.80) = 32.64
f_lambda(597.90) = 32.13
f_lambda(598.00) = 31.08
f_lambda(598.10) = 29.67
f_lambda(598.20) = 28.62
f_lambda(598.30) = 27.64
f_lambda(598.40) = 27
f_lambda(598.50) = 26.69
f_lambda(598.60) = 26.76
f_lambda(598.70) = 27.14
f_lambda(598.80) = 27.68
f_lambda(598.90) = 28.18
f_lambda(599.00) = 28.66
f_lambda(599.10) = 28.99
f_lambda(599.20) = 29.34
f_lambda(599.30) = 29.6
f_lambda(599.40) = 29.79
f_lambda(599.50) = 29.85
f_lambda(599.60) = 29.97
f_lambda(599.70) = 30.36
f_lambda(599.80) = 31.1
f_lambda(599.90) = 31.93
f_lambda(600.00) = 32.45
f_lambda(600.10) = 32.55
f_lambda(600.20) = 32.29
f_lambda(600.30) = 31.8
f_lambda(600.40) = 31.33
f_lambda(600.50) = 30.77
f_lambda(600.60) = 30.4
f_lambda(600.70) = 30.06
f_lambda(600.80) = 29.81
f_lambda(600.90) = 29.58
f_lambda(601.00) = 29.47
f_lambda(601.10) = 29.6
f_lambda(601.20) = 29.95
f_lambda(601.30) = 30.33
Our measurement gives 31.1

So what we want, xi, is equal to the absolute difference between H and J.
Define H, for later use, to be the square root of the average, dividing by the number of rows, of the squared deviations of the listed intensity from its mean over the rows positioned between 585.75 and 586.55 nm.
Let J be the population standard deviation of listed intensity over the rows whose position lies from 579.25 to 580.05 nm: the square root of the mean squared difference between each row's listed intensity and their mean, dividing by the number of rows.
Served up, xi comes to 0.61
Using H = 1.19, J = 0.6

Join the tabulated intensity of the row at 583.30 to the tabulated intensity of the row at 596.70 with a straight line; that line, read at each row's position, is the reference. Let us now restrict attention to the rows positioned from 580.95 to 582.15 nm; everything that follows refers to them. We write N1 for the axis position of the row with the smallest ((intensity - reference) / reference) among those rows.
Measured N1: 581.60 nm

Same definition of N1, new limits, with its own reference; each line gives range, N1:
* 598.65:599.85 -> 598.70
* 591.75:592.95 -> 592.90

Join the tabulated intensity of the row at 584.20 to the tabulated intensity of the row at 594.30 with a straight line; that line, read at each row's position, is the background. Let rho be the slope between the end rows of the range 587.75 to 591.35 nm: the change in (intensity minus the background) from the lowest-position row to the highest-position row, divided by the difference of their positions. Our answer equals 0.5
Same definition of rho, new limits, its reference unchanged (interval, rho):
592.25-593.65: -3.7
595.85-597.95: 0.2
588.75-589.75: -0.8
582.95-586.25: -2.0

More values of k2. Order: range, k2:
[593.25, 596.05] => 32.2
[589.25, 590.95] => 30.2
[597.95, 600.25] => 29.6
